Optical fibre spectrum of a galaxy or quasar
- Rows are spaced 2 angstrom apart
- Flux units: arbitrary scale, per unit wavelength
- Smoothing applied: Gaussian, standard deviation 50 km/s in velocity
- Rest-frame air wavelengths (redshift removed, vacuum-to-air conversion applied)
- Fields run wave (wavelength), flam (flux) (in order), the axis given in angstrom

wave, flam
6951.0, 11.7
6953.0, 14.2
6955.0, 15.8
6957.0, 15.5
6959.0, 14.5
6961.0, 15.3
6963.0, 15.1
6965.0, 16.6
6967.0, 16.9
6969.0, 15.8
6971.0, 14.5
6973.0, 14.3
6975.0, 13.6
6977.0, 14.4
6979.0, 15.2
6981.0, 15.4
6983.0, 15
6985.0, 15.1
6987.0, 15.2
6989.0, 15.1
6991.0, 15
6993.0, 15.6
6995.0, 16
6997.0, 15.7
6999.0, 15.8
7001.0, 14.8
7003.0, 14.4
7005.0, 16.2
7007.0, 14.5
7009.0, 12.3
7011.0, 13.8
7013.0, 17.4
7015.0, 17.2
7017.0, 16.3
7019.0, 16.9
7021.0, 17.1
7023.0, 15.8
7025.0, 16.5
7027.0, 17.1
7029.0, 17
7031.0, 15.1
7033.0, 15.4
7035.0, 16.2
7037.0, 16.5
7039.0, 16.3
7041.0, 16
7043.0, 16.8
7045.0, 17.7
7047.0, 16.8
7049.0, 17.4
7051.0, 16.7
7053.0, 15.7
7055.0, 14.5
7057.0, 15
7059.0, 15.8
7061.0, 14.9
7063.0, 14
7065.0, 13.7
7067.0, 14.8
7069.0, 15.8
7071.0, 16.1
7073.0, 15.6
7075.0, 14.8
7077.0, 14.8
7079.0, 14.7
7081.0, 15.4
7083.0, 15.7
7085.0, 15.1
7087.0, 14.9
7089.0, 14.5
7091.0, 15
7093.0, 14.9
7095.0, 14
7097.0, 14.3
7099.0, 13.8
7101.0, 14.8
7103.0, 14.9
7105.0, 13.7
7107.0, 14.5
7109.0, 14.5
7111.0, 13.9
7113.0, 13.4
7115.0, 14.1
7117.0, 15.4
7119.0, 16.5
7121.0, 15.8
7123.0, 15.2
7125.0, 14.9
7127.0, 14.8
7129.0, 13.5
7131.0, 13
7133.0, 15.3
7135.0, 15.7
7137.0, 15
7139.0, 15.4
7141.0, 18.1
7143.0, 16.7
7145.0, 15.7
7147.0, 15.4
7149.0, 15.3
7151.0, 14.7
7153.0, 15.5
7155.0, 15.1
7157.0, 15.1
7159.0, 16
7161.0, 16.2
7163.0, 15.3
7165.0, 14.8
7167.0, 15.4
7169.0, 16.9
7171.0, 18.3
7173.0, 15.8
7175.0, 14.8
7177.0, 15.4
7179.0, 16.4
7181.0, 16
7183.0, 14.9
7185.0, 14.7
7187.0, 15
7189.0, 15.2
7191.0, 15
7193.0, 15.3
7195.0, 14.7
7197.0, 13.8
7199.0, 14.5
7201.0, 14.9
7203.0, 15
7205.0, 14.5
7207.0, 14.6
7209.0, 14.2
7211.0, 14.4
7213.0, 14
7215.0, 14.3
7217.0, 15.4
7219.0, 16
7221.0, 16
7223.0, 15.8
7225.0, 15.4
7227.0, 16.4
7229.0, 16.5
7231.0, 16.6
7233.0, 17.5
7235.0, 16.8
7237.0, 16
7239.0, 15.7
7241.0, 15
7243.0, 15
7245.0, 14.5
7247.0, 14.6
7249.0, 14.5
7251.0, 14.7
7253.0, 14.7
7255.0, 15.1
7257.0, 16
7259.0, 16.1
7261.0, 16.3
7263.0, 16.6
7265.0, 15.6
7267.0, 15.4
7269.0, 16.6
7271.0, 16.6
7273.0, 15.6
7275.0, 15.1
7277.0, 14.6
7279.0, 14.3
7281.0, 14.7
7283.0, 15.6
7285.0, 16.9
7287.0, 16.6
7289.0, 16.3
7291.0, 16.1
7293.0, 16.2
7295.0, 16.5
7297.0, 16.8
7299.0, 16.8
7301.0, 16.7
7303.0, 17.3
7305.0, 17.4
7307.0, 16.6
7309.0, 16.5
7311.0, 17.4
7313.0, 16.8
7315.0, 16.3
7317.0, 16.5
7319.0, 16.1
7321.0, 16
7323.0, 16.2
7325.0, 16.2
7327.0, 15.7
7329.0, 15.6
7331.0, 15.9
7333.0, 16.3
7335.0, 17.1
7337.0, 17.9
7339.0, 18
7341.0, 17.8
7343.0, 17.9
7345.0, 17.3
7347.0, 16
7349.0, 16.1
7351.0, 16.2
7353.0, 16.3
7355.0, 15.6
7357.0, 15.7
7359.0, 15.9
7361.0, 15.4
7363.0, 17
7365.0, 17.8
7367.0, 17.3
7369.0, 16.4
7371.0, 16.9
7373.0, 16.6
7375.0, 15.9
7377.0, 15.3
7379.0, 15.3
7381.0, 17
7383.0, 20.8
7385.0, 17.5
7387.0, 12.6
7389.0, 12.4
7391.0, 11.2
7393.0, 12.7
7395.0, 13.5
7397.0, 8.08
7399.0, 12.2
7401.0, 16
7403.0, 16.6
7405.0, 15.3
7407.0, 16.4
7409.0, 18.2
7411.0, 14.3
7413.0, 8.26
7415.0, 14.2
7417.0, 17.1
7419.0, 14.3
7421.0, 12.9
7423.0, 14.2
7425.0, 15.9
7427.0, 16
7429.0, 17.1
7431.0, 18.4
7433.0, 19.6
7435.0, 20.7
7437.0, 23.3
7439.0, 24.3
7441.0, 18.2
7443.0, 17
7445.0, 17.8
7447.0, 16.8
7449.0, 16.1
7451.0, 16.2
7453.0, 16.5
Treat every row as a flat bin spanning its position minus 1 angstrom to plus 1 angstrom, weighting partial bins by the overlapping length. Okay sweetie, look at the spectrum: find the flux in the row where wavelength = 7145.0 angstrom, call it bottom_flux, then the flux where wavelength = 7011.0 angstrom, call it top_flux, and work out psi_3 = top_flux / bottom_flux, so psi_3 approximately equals 0.88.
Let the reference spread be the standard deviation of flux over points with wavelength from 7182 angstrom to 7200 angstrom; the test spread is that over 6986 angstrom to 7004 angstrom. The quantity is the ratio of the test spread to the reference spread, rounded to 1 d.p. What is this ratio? 1.2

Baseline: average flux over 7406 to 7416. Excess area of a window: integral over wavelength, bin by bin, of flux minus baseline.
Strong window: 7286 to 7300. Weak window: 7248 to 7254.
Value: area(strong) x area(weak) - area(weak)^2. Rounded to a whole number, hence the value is 62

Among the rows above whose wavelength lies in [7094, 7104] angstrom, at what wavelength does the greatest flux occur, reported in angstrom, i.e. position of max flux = 7103.0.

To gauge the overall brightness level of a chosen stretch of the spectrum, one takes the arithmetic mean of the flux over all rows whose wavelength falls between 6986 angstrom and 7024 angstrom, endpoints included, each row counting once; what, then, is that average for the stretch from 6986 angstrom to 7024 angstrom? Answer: 15.5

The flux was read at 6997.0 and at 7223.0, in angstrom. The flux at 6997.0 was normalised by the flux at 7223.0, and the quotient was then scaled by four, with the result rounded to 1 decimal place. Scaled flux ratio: 4.0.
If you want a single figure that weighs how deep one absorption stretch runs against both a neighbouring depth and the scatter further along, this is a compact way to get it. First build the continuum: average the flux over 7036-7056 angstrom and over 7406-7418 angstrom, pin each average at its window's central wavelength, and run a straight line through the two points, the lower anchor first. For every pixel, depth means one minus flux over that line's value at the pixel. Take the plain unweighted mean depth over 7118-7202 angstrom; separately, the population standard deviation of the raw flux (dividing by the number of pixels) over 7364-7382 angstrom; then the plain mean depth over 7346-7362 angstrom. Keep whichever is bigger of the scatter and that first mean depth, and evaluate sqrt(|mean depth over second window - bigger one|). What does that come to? 0.94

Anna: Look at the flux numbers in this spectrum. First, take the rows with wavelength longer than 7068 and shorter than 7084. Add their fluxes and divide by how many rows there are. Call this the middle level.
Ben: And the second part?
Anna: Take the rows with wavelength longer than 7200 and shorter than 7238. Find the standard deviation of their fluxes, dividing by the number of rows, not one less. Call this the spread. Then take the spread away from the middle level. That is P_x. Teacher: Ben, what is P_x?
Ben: 14.4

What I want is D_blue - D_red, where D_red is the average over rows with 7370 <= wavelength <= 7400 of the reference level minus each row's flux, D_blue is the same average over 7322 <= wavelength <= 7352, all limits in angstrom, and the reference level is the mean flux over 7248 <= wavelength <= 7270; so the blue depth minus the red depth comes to -2.1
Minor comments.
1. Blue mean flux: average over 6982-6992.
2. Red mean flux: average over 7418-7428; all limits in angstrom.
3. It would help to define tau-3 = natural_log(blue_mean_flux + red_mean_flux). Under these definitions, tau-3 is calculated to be 3.39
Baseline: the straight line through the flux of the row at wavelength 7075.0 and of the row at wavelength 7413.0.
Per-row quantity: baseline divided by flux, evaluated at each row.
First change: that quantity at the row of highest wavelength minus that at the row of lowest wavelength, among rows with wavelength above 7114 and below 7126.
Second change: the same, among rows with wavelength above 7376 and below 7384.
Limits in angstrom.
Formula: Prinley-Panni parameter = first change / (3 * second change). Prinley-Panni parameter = 0.14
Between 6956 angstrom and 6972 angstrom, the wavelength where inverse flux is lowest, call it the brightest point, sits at 6967.0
